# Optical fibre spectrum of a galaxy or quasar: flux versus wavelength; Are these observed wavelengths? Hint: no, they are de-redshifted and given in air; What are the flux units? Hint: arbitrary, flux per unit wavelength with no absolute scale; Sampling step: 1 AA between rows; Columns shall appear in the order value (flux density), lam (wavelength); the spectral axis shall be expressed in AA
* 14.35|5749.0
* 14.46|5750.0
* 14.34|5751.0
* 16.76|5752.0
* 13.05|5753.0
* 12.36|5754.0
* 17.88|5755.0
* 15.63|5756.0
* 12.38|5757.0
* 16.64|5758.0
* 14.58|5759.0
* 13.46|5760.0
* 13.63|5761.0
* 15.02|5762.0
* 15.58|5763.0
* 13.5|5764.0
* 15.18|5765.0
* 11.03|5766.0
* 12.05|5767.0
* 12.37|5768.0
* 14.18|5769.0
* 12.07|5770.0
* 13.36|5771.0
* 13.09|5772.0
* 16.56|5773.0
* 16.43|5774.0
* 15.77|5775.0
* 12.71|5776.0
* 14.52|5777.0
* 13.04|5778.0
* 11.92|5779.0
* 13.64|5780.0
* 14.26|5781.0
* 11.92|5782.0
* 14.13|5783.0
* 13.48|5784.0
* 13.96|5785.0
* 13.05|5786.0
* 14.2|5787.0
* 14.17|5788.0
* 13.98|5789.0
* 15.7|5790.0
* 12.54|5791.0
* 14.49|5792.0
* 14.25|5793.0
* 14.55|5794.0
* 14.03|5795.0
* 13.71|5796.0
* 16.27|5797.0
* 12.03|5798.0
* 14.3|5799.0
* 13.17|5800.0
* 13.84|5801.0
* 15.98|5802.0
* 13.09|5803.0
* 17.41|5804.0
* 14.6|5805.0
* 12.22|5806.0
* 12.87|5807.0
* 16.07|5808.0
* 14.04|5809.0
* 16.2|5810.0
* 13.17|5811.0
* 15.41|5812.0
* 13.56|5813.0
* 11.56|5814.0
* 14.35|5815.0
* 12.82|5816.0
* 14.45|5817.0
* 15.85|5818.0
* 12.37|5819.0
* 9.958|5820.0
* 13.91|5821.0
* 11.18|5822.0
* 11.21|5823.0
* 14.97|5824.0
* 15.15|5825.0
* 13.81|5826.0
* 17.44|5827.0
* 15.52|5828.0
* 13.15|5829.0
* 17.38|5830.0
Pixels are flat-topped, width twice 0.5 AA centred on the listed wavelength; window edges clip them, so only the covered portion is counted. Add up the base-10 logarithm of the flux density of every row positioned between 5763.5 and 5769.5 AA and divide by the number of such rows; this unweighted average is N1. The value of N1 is 1.113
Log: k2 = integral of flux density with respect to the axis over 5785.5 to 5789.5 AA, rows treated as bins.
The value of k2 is 55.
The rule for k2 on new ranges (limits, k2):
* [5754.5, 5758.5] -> 63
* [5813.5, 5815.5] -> 26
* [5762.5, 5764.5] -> 29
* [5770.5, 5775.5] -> 75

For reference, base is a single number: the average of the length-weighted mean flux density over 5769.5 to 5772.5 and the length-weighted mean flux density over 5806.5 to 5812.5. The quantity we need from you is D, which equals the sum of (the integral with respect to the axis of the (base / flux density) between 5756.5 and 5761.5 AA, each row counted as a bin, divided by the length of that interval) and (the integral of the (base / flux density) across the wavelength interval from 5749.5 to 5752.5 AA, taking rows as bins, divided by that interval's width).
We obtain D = 1.89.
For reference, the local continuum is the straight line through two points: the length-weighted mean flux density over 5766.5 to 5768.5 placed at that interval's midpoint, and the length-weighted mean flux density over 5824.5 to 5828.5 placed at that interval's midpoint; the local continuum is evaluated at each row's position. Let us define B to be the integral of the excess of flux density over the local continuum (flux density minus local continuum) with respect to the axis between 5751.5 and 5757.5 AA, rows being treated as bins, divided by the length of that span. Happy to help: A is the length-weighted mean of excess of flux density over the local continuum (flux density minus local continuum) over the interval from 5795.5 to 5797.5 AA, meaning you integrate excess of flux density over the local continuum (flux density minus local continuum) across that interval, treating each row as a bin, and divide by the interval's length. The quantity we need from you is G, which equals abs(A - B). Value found 2.0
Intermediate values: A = 1.2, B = 3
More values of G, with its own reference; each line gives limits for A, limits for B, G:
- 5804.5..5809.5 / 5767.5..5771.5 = 1.1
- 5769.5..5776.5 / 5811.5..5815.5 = 2.8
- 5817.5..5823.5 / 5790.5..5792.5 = 2.7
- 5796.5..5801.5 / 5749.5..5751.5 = 3.2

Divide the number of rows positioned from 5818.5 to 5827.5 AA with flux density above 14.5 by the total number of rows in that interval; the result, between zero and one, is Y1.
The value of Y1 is 0.3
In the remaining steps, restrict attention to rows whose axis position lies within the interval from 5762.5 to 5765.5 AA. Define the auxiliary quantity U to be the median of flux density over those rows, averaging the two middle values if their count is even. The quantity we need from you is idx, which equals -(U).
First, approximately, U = 15.2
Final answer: -15.2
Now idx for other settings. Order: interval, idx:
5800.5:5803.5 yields -13.8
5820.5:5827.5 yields -13.9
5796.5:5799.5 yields -14.3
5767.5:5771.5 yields -12.9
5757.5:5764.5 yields -14.6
